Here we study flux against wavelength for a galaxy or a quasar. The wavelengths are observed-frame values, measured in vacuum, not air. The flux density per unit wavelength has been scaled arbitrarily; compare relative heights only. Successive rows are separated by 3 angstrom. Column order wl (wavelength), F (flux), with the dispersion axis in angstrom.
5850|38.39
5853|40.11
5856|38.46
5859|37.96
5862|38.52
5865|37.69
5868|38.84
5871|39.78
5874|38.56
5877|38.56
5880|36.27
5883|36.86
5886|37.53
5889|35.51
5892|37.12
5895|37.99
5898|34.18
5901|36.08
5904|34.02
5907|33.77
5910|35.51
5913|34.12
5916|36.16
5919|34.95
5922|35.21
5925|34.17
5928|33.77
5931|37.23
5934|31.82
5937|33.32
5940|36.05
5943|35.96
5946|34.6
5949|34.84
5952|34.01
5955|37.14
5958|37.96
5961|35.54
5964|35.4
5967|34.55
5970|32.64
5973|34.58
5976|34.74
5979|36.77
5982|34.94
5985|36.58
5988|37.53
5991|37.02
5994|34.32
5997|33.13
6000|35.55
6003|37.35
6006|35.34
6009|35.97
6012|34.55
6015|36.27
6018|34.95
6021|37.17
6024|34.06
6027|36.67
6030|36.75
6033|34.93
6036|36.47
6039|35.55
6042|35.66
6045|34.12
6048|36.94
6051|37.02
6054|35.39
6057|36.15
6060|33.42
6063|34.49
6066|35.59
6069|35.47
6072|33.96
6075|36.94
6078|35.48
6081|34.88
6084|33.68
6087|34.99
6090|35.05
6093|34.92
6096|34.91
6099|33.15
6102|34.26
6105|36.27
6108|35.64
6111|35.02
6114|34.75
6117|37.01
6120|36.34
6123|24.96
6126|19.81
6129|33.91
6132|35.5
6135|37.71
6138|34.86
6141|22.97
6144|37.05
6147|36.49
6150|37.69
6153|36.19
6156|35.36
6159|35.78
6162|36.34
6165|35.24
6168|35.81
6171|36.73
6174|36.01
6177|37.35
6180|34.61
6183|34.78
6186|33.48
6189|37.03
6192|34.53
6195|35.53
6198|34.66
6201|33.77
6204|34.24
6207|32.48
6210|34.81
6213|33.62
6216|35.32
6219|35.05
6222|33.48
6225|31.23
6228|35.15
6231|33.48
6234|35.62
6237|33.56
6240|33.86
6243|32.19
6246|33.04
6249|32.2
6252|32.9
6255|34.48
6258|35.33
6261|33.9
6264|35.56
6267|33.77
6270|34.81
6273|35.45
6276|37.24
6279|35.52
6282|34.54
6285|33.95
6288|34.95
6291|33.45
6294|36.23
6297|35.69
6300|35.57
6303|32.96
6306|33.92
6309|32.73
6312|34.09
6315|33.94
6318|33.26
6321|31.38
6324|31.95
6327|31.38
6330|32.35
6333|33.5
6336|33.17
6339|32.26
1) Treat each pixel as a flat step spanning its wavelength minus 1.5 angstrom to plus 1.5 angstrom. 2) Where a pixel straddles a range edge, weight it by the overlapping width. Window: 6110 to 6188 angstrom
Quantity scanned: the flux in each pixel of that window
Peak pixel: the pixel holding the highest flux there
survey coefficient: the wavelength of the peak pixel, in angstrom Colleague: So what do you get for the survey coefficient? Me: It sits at 6135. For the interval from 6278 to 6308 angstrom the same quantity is 6294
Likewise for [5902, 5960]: 5958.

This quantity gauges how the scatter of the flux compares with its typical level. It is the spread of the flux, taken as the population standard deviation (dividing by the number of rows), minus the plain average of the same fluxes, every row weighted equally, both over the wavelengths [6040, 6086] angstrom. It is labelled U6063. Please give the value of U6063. -34.1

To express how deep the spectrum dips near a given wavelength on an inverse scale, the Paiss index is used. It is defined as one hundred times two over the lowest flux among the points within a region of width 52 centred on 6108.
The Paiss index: 10.1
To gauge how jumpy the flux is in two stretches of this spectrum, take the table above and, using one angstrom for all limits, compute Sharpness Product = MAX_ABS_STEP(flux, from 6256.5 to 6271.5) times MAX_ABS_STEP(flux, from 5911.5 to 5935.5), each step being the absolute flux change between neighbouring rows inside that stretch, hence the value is 9.7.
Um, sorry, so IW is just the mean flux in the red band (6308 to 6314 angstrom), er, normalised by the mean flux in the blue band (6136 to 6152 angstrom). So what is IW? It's 0.99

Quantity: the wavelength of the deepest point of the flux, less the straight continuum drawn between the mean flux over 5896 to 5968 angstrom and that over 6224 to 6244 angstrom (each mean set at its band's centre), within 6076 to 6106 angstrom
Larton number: 6099 angstrom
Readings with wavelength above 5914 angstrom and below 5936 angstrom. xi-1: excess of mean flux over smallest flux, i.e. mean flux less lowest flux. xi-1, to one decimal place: 2.9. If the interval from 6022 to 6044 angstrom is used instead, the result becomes 1.7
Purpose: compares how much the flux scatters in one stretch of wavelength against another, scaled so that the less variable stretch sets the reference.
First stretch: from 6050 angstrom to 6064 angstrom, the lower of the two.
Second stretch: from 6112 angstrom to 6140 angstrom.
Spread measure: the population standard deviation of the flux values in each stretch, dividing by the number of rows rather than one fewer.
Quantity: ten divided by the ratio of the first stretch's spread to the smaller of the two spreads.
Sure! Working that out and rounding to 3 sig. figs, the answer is 10.0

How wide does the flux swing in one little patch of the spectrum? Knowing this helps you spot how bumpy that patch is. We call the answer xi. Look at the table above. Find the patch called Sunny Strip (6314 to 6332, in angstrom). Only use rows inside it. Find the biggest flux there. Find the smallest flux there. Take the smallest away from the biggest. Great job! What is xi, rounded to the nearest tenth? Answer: 2.6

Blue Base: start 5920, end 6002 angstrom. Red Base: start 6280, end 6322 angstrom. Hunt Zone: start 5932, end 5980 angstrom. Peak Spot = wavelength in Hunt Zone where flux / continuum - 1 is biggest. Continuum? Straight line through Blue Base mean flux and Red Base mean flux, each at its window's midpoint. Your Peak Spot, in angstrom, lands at 5958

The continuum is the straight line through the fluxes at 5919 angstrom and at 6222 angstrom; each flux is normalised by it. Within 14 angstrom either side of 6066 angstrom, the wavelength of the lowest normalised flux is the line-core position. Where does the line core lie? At 6060 angstrom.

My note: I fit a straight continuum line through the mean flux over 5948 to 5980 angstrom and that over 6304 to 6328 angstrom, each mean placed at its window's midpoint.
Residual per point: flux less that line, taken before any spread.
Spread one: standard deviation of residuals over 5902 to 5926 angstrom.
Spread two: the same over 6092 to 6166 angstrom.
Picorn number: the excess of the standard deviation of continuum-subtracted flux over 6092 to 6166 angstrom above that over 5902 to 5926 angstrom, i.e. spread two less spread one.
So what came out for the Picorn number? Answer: 4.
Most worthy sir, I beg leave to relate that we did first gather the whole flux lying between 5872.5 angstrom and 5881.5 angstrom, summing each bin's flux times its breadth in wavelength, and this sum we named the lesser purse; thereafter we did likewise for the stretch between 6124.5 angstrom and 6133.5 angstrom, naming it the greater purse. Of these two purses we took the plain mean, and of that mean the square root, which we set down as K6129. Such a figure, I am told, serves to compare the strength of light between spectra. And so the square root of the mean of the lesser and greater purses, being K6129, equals 17.4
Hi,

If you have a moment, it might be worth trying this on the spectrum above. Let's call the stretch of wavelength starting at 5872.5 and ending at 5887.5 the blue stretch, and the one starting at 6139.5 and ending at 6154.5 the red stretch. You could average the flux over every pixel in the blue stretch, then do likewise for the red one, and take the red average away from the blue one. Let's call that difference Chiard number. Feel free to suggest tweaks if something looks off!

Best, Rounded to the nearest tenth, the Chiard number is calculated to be 3.5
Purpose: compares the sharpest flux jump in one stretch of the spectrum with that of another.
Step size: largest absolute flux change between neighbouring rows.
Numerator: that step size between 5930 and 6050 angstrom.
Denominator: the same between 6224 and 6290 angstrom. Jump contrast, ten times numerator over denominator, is 14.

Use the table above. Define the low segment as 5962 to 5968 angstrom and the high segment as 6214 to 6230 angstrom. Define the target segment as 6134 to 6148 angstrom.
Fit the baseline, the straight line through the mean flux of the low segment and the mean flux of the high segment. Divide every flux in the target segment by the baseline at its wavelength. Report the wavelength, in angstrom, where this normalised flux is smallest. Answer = 6141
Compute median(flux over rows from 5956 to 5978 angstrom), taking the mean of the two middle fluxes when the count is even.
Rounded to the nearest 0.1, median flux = 34.7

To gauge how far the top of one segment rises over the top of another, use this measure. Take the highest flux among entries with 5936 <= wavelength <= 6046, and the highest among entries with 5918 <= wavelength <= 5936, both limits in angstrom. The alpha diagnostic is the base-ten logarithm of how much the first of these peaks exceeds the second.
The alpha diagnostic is -0.1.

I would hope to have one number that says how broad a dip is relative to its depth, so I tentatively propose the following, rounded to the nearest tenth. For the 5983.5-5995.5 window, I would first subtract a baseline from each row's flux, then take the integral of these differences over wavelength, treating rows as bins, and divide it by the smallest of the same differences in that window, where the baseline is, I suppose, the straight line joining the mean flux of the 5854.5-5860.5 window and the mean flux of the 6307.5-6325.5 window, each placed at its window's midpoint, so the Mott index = 1.7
